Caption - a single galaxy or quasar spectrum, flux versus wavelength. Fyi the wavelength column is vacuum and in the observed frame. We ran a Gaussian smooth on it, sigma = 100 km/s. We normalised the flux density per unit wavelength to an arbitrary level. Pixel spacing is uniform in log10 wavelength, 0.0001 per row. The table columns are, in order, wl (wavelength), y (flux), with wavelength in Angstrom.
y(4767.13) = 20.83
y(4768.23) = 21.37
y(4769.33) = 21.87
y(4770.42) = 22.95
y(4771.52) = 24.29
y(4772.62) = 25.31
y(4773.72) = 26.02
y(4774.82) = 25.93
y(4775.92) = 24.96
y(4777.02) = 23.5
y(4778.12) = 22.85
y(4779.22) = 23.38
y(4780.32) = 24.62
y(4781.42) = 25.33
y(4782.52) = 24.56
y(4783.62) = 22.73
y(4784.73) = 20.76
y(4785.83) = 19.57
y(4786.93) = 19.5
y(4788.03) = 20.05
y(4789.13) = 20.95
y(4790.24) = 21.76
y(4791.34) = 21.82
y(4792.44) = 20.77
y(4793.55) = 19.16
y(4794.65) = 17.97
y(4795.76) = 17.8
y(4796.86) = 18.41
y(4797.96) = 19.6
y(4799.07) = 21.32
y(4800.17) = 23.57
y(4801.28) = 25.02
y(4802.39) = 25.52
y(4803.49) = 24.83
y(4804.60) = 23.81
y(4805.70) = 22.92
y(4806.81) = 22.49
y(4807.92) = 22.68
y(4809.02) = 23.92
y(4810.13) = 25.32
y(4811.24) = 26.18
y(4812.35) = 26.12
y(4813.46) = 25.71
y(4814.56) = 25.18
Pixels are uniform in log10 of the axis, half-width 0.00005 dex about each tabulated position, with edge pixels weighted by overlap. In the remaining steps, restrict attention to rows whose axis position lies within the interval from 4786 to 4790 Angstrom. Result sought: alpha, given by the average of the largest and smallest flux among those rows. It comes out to 20.2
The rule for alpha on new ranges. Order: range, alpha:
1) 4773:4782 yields 24.4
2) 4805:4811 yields 23.9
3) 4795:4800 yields 19.6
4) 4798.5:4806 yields 23.4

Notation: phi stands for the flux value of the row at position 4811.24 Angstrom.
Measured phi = 26.18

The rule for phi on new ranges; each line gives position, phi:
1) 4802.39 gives 25.52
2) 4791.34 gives 21.82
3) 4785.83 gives 19.57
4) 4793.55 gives 19.16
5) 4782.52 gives 24.56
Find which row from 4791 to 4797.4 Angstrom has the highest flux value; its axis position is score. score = 4791.34 Angstrom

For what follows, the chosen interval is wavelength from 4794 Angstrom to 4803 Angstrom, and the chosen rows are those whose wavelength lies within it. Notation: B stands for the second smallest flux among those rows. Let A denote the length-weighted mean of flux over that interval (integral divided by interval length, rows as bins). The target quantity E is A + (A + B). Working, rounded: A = 21.2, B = 17.97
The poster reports 60.3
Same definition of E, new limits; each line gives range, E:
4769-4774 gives 71.2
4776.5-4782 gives 71.3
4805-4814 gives 71.5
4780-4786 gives 66.9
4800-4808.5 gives 70.4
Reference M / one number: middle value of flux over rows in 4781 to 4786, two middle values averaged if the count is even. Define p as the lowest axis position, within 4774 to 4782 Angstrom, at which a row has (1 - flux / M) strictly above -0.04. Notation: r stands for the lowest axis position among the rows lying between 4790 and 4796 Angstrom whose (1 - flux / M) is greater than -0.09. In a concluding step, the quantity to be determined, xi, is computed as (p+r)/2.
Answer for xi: 4783.6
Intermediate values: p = 4777.02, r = 4790.24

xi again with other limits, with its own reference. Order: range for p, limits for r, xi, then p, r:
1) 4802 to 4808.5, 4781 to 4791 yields 4794.1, 4805.70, 4782.52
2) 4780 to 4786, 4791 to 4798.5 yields 4787.5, 4783.62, 4791.34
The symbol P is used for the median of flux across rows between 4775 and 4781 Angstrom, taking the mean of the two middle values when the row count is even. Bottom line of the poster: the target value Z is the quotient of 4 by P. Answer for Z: 0.170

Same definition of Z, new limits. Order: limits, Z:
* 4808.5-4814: 0.156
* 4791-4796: 0.209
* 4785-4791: 0.200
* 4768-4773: 0.174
